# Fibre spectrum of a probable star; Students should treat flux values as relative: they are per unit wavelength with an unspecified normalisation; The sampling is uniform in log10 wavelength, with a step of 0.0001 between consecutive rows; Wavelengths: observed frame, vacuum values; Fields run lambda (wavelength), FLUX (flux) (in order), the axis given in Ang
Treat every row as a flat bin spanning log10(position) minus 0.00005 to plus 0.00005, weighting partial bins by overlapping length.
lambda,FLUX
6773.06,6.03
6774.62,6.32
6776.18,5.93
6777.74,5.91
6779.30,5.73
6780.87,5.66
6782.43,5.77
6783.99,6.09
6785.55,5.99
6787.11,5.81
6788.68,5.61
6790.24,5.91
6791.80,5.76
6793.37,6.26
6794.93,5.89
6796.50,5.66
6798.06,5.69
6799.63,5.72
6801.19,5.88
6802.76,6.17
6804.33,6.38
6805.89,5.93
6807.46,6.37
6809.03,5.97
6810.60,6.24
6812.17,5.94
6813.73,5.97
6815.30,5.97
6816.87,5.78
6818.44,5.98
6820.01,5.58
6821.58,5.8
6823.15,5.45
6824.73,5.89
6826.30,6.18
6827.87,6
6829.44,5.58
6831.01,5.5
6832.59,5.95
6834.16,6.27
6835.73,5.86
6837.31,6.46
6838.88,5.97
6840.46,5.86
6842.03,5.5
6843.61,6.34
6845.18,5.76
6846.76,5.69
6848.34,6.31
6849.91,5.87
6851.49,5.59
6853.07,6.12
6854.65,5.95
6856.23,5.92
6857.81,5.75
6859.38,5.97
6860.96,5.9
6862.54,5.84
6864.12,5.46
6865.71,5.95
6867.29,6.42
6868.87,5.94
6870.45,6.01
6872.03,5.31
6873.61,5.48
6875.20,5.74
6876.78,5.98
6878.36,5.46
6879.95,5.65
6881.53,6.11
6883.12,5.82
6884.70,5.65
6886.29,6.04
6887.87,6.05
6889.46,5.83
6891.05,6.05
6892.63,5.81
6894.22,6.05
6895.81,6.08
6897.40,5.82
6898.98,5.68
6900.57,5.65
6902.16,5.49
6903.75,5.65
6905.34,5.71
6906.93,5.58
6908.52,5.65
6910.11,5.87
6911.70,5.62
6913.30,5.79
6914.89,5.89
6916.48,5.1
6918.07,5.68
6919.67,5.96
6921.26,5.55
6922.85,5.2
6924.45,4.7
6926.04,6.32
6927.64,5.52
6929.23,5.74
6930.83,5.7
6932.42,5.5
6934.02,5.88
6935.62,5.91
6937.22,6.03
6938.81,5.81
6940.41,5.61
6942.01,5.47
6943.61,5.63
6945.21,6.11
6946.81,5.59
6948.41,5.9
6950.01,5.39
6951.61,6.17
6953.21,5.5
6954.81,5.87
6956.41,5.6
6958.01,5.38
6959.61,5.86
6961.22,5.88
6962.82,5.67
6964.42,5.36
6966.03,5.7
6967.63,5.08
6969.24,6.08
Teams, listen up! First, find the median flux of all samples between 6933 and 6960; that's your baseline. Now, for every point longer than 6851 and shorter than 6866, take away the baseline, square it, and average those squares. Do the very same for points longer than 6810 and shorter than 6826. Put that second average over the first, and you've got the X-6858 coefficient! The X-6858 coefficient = 1.3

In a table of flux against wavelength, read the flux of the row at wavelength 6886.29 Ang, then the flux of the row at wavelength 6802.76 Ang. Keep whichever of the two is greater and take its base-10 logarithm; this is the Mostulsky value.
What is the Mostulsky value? 0.79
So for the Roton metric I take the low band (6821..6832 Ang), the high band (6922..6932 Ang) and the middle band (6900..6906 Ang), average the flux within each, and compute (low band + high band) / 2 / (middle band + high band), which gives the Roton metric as 0.507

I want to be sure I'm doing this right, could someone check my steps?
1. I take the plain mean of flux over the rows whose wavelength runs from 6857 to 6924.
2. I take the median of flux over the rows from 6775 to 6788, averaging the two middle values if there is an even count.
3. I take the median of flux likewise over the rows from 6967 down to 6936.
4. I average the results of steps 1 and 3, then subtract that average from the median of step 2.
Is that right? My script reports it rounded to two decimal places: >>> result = 0.14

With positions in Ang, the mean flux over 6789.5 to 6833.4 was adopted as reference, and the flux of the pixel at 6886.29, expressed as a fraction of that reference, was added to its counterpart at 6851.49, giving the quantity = 1.97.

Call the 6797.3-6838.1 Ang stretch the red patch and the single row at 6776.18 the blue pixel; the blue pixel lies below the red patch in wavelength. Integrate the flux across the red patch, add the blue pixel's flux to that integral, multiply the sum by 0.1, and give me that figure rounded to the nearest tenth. 24.8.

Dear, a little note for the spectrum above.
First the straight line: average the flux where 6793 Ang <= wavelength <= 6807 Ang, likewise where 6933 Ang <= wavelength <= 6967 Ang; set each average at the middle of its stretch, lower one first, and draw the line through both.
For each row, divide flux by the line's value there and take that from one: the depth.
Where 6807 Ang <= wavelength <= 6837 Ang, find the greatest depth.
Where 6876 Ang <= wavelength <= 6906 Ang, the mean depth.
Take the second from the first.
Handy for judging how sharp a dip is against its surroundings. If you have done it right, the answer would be 0.080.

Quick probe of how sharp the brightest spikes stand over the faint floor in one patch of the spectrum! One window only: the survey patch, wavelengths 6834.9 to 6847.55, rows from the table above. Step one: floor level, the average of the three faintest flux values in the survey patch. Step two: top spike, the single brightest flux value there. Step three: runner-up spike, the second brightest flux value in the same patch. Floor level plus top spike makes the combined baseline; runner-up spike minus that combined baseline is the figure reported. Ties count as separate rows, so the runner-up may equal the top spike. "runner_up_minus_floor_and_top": -5.77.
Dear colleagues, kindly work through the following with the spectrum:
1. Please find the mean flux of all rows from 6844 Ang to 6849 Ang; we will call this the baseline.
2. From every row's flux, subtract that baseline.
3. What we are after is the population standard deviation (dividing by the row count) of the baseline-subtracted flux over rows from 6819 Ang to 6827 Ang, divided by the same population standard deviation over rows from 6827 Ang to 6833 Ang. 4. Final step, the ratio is 1.2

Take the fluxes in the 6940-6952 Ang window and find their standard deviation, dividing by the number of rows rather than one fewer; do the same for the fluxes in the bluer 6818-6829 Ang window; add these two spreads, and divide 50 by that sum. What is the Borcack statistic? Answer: 99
